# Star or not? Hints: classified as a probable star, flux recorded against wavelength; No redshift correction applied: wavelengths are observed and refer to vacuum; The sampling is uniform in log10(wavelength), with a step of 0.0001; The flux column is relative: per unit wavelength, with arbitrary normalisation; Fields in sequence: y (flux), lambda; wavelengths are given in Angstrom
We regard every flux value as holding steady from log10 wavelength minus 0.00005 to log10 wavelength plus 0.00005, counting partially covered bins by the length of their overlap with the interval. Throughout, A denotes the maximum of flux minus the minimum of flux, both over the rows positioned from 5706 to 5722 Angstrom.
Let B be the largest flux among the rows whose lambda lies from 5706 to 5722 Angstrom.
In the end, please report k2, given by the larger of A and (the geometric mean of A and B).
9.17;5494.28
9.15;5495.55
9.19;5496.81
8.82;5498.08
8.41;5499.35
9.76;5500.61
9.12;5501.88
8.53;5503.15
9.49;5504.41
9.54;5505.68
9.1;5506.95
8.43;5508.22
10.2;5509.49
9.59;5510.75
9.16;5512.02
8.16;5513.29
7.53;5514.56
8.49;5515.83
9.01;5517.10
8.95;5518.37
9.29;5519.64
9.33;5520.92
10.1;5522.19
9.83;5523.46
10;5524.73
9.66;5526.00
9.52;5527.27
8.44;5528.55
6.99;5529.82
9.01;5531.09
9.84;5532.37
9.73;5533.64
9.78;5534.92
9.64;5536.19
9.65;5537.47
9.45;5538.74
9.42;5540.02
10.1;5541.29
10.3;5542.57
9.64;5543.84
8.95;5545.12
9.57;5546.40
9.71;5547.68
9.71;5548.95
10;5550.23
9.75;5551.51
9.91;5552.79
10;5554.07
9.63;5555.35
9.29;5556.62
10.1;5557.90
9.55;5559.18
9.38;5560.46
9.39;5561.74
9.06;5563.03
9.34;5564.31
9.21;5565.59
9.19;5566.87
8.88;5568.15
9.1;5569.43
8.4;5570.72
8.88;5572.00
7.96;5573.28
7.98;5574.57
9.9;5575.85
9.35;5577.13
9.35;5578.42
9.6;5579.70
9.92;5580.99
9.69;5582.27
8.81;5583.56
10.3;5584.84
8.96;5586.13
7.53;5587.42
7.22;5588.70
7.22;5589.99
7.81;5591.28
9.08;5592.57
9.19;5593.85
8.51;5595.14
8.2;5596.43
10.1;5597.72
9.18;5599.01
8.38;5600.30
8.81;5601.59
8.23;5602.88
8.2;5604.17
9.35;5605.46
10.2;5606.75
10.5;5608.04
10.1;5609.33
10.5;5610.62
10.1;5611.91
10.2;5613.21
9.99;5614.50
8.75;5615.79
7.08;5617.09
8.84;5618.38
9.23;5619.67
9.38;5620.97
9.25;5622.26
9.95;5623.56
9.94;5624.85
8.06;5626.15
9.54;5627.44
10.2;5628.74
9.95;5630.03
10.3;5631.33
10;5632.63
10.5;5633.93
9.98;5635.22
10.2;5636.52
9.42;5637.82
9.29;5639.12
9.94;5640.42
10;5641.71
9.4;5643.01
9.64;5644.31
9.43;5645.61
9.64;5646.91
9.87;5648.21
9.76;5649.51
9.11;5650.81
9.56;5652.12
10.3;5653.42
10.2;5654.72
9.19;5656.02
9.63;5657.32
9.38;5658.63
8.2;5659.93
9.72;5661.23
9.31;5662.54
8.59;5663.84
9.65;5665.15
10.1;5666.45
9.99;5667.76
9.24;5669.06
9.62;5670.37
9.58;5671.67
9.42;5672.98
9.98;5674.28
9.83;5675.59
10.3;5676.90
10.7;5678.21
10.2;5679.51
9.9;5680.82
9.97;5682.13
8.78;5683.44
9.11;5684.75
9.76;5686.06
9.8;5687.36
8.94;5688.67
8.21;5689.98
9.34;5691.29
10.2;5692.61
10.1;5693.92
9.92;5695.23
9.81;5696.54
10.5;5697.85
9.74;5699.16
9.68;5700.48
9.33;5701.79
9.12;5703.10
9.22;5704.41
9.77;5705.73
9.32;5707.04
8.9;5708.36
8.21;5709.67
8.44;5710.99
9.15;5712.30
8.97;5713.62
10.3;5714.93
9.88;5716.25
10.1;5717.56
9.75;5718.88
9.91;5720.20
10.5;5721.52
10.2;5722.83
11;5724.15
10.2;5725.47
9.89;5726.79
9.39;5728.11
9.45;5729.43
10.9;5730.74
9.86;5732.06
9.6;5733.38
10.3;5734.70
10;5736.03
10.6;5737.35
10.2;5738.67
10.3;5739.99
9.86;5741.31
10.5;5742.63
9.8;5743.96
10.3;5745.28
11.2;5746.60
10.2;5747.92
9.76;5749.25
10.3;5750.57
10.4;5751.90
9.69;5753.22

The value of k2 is 4.9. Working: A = 2.3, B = 10.5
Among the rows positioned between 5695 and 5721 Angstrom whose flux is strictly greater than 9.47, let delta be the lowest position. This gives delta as 5695.23 Angstrom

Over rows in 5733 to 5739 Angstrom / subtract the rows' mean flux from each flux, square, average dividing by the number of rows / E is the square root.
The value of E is 0.33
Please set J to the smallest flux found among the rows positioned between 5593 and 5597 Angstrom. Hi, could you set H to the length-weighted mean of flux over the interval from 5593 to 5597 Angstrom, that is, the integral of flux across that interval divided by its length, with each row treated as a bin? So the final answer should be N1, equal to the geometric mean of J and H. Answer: 8.4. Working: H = 8.7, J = 8.2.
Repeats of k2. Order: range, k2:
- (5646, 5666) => 4.7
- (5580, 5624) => 6.0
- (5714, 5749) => 4.5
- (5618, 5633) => 4.8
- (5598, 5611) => 4.9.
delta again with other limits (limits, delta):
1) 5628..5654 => 5628.74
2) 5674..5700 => 5674.28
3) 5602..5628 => 5606.75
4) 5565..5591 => 5575.85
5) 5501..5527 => 5504.41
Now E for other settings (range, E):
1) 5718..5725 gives 0.45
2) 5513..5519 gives 0.55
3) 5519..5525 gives 0.34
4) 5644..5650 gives 0.15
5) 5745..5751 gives 0.47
